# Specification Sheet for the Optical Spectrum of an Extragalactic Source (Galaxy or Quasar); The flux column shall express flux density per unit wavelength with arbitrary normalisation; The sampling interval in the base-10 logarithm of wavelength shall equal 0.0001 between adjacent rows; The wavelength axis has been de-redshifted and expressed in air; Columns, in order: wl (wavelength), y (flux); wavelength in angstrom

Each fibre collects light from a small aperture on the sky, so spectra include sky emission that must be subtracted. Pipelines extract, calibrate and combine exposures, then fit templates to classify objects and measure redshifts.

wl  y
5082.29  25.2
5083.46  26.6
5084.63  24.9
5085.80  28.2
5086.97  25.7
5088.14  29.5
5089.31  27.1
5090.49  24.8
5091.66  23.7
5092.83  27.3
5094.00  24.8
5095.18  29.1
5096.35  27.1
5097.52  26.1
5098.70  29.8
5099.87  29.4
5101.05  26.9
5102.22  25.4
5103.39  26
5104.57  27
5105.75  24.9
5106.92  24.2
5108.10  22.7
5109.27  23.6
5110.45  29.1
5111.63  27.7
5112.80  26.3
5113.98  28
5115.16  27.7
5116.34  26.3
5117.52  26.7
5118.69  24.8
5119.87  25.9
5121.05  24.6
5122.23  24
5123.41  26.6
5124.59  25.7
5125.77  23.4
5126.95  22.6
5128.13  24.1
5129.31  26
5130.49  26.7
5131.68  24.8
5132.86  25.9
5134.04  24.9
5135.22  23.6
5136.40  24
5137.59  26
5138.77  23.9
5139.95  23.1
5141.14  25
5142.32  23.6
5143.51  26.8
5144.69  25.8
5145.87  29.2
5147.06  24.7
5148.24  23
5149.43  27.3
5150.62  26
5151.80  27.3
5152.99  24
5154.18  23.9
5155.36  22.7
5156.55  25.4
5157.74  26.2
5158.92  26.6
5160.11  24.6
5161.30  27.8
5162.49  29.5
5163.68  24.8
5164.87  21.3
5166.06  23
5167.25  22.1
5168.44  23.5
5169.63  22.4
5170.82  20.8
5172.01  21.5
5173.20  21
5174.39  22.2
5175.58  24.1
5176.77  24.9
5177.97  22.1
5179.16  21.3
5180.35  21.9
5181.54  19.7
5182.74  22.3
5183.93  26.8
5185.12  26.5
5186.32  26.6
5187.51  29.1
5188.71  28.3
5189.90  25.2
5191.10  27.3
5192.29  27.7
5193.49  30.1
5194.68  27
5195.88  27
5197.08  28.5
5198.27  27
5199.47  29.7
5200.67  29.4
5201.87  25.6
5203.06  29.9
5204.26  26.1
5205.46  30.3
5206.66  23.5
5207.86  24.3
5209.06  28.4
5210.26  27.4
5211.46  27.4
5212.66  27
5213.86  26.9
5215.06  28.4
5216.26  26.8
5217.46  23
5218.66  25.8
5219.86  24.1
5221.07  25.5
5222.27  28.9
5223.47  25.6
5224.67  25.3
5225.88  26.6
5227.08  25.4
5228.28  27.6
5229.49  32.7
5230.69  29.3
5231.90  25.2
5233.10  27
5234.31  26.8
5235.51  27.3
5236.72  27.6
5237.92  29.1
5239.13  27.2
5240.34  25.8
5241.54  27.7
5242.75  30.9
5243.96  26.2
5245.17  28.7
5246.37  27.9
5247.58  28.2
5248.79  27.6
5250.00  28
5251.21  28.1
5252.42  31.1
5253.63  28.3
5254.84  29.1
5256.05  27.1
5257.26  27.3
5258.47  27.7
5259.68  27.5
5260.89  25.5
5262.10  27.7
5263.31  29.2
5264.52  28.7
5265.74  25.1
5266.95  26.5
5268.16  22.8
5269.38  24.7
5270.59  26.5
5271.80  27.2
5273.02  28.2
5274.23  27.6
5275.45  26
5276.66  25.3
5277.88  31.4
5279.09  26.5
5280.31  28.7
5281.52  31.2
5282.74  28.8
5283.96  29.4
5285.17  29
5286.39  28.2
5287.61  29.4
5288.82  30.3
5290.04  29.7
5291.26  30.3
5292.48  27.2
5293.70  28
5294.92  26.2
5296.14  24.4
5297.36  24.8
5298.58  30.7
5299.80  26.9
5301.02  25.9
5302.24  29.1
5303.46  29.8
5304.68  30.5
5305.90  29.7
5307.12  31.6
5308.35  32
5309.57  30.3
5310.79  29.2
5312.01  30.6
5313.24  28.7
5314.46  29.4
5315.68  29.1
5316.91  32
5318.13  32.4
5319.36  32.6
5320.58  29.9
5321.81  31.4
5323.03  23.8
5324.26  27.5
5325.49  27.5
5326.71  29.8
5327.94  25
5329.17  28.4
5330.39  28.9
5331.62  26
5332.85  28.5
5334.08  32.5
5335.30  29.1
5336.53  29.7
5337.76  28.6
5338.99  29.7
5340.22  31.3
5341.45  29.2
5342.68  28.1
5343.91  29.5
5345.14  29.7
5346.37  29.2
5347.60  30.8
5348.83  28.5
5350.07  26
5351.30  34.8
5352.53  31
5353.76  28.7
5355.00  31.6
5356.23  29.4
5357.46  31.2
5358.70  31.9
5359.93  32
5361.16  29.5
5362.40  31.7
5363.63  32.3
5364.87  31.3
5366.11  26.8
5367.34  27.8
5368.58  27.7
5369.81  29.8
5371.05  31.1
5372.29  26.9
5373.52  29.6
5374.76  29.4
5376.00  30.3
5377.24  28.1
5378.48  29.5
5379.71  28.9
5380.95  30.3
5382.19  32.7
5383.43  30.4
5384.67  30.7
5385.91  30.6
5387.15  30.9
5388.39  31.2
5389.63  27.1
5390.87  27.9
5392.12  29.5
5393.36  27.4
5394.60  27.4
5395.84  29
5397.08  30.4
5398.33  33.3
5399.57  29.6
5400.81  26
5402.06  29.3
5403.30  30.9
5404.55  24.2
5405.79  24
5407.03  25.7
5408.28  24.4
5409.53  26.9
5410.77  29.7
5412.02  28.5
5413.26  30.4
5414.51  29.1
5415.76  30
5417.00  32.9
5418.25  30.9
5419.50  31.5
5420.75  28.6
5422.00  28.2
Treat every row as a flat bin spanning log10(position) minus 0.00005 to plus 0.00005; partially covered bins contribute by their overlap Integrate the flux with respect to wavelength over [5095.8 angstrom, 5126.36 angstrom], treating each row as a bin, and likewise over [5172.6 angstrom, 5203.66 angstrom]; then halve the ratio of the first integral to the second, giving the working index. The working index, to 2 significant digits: 0.50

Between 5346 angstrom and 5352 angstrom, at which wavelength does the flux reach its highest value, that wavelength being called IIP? 5351.30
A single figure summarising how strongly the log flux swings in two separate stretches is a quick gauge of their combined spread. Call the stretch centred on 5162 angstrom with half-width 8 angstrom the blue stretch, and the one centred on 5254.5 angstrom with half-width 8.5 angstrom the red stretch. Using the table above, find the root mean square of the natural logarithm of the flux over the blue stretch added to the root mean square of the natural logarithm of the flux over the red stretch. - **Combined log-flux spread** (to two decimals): 6.53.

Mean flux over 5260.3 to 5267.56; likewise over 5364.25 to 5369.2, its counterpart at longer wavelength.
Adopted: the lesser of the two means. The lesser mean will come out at 27.1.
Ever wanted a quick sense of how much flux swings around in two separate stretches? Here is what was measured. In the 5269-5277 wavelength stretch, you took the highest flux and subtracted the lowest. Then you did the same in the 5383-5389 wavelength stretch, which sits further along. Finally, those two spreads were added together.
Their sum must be 4.3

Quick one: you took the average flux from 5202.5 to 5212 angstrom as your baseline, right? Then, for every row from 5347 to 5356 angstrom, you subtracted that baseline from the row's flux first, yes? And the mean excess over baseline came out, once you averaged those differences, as 3.0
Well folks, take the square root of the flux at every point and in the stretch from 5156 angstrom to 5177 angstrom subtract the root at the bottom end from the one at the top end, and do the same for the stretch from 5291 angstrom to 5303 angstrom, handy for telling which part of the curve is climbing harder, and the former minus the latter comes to 0.06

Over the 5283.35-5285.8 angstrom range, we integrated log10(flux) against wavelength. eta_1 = 3.6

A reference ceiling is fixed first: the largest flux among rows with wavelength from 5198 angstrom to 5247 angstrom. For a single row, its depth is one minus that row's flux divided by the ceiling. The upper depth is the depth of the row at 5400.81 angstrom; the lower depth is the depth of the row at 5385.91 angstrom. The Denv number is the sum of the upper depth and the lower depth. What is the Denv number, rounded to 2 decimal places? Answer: 0.27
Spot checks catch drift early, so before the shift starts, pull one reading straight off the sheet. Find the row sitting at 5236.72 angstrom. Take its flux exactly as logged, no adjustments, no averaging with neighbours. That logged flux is 27.6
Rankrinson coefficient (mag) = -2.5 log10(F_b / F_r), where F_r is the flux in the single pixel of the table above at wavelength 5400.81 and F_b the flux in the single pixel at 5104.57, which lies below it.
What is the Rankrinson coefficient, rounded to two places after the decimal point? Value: -0.04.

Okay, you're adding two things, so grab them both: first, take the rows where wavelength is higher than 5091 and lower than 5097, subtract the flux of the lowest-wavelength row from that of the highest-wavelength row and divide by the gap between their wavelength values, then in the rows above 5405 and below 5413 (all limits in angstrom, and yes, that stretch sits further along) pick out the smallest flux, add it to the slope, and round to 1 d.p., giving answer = 24.7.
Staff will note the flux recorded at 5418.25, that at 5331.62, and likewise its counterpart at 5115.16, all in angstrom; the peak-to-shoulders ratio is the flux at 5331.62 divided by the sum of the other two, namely 0.44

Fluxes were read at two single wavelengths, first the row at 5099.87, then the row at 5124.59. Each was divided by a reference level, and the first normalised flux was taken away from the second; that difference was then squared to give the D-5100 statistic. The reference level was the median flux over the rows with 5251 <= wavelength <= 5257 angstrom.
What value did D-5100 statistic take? 0.017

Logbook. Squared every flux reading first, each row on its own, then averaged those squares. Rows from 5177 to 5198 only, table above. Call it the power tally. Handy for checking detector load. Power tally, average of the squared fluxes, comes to 671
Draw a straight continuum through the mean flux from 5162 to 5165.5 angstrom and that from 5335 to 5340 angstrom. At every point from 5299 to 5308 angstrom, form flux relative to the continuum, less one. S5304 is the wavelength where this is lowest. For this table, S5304 5301.02 angstrom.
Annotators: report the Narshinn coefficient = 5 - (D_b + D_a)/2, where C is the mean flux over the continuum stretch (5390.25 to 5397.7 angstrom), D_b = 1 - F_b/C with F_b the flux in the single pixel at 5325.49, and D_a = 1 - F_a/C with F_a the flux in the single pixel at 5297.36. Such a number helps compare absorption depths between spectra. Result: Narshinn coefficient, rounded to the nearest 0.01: 4.91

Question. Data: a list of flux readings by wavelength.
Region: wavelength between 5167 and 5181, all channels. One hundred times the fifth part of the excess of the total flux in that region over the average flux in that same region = 4910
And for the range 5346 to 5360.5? 6693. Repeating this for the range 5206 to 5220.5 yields 5738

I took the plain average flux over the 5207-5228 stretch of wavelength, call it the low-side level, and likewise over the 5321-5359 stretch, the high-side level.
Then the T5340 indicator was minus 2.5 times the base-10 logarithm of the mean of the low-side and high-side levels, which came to -3.61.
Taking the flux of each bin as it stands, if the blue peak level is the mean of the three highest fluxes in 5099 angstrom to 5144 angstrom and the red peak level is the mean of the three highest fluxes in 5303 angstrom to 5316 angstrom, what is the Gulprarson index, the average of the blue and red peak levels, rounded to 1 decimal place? 30.1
